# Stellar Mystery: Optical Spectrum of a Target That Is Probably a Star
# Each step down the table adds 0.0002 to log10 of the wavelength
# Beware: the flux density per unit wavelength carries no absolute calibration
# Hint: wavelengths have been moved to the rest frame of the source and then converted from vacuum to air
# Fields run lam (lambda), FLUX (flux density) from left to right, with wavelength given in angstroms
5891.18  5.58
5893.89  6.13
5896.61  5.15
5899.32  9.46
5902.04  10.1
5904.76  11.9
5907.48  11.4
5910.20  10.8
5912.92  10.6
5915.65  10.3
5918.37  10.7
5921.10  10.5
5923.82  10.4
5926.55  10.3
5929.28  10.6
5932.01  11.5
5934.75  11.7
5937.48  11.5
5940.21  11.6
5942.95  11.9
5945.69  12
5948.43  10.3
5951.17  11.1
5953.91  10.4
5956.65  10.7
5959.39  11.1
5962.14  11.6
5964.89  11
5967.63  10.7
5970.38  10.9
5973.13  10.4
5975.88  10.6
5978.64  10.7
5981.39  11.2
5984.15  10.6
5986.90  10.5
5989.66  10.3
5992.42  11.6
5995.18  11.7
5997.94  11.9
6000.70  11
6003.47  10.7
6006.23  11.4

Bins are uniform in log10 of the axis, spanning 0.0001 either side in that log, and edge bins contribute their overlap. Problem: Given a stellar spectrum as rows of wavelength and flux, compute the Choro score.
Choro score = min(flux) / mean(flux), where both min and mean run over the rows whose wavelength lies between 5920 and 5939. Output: 0.94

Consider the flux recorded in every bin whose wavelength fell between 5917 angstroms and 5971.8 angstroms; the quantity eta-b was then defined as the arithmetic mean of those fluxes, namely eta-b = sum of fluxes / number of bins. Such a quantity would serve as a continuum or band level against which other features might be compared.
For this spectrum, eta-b 11.0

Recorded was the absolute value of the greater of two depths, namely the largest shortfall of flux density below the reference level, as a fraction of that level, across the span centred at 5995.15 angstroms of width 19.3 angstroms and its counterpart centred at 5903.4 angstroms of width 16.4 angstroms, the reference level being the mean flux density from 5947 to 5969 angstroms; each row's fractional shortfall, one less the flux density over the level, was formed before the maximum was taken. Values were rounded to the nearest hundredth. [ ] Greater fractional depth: 0.53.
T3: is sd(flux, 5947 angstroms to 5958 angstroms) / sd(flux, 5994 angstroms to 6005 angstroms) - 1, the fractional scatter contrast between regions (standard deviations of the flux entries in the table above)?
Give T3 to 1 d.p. -0.4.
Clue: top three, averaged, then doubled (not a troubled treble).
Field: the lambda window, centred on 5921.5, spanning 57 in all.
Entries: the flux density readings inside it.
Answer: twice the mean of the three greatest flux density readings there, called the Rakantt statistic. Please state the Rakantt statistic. 23.9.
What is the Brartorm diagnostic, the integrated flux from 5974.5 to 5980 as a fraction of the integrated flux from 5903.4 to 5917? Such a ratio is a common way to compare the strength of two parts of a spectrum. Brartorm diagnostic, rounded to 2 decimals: 0.39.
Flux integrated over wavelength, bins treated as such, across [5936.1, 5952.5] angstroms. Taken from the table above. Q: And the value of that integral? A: 187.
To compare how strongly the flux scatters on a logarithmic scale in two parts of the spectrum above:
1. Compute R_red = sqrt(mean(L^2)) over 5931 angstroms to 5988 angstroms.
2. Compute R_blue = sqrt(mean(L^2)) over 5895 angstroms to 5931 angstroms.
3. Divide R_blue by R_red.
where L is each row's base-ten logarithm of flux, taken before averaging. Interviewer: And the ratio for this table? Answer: 0.962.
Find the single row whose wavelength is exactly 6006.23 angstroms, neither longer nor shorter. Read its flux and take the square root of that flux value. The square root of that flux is 3.38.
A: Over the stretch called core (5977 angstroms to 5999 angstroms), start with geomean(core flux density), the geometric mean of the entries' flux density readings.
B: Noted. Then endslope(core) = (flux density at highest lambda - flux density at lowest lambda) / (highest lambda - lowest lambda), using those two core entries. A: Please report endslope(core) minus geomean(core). -10.99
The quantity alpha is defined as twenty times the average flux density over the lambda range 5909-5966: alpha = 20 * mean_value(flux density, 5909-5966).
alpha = 220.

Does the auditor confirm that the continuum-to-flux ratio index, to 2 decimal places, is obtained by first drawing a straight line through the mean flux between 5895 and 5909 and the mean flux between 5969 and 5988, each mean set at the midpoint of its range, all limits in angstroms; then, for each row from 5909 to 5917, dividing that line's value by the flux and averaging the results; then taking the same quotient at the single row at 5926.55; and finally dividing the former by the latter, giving 0.96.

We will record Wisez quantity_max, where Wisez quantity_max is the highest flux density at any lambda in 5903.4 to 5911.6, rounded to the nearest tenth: 11.9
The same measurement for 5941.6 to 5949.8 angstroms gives 12.0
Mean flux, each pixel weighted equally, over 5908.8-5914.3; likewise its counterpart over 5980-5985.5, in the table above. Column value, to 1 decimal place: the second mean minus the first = 0.2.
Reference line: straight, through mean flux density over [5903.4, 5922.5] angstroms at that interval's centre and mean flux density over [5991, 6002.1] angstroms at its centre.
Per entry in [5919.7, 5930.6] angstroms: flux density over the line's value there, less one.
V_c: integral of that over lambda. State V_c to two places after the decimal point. -0.53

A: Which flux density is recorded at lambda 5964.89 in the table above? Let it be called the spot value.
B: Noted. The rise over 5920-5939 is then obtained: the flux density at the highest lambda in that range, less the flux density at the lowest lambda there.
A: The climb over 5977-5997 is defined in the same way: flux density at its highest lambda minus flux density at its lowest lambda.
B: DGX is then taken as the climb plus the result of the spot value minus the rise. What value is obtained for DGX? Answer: 11.0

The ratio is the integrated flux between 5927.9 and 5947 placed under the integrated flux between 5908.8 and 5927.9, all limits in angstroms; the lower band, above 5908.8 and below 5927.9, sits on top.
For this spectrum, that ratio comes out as 0.91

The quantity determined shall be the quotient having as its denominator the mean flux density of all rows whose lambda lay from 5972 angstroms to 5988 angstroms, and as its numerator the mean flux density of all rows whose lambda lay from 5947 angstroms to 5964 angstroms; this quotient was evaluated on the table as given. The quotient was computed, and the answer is 1.02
